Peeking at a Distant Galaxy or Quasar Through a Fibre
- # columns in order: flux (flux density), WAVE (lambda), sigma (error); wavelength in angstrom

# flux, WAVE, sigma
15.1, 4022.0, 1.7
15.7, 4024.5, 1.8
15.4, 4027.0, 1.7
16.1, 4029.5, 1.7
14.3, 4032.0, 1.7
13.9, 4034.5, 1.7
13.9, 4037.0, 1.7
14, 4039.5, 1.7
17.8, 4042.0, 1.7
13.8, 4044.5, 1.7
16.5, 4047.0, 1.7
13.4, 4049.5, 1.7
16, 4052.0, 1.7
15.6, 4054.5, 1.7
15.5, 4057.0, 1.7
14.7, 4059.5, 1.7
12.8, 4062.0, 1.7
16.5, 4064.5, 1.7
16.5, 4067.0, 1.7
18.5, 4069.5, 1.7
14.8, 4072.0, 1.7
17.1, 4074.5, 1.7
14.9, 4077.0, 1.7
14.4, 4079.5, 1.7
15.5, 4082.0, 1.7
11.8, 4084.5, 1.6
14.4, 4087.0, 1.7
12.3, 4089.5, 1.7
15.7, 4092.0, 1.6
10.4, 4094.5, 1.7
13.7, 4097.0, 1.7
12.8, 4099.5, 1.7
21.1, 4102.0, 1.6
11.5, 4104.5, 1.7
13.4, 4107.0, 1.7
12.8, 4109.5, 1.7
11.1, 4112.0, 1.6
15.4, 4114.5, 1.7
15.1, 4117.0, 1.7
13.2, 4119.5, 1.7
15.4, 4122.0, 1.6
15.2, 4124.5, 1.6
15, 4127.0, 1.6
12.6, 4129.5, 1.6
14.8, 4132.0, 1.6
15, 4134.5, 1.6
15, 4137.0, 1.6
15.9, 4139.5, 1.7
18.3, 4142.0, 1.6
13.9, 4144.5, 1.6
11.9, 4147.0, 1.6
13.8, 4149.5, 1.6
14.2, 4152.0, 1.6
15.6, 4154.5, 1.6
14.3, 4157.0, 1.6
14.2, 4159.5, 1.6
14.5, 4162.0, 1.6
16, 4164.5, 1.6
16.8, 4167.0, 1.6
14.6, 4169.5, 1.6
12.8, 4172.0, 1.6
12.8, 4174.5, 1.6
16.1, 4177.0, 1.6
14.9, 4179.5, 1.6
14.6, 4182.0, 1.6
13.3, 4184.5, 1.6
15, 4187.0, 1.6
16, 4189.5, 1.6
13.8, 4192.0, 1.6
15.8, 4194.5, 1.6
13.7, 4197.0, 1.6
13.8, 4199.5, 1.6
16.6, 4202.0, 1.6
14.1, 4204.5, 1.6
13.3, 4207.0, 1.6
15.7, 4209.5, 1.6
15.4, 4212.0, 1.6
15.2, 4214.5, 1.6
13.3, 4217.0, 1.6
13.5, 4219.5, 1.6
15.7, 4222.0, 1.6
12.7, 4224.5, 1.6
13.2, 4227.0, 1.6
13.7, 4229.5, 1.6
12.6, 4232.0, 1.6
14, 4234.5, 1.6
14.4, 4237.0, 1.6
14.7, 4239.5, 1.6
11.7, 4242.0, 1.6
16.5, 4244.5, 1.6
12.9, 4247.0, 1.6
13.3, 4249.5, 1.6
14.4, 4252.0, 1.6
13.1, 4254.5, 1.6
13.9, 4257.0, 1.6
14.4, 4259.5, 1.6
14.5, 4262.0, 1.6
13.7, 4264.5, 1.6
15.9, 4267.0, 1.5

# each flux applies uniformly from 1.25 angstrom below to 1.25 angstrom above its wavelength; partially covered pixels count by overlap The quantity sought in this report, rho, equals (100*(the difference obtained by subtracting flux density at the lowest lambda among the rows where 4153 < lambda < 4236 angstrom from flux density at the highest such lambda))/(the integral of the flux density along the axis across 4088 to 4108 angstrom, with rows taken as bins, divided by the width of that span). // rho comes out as -12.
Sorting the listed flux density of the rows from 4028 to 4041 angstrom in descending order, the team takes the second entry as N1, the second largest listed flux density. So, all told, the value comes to 14.3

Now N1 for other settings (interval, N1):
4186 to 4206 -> 16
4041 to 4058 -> 16.5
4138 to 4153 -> 15.9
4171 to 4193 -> 16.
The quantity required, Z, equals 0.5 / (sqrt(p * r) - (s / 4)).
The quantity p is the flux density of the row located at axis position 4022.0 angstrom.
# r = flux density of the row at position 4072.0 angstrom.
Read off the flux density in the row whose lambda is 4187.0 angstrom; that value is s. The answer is 0.045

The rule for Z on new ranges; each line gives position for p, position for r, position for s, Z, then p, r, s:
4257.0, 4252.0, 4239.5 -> 0.048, 13.9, 14.4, 14.7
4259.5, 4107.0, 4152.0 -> 0.048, 14.4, 13.4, 14.2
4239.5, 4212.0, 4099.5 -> 0.042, 14.7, 15.4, 12.8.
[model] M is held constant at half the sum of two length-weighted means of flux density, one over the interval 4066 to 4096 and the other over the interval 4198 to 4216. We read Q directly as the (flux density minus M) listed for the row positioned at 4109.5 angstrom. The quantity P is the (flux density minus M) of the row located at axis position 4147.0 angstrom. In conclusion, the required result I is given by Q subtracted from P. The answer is -0.9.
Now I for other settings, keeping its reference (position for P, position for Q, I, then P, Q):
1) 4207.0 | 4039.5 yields -0.7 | -1.5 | -0.8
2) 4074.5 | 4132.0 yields 2.3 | 2.3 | 0.0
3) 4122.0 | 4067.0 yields -1.1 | 0.6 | 1.7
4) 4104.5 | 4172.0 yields -1.3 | -3.3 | -2.0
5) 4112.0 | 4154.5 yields -4.5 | -3.7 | 0.8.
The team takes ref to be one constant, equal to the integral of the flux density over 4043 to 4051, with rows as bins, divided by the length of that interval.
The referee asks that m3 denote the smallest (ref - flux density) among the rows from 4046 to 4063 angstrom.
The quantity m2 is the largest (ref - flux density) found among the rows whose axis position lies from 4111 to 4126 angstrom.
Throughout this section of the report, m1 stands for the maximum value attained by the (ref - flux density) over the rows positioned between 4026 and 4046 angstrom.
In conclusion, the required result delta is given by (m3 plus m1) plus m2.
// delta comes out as 2.7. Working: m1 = 0.9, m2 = 3.6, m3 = -1.8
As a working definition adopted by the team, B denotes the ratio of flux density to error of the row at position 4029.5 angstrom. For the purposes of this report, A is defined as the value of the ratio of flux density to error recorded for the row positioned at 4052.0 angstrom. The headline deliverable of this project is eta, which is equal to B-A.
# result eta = 0.1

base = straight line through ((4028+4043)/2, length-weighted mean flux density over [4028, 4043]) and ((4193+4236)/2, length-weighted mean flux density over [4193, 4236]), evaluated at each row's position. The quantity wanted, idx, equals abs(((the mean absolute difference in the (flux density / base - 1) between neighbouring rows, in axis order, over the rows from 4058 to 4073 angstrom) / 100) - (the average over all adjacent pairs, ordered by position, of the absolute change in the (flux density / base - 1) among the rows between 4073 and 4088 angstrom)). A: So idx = 0.135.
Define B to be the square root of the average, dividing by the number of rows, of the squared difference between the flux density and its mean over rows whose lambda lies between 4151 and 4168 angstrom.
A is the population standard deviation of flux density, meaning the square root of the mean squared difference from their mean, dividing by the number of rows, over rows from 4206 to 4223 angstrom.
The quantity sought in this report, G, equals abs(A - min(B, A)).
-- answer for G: 0.10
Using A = 1.07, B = 1.0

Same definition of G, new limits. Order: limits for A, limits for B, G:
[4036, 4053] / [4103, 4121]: 0.06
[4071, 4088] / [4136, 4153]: 0.00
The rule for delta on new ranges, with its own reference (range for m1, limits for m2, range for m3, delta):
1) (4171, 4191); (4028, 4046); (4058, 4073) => -1.0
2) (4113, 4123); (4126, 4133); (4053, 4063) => 2.7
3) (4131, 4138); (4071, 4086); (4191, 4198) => 1.7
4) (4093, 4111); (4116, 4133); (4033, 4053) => 3.3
